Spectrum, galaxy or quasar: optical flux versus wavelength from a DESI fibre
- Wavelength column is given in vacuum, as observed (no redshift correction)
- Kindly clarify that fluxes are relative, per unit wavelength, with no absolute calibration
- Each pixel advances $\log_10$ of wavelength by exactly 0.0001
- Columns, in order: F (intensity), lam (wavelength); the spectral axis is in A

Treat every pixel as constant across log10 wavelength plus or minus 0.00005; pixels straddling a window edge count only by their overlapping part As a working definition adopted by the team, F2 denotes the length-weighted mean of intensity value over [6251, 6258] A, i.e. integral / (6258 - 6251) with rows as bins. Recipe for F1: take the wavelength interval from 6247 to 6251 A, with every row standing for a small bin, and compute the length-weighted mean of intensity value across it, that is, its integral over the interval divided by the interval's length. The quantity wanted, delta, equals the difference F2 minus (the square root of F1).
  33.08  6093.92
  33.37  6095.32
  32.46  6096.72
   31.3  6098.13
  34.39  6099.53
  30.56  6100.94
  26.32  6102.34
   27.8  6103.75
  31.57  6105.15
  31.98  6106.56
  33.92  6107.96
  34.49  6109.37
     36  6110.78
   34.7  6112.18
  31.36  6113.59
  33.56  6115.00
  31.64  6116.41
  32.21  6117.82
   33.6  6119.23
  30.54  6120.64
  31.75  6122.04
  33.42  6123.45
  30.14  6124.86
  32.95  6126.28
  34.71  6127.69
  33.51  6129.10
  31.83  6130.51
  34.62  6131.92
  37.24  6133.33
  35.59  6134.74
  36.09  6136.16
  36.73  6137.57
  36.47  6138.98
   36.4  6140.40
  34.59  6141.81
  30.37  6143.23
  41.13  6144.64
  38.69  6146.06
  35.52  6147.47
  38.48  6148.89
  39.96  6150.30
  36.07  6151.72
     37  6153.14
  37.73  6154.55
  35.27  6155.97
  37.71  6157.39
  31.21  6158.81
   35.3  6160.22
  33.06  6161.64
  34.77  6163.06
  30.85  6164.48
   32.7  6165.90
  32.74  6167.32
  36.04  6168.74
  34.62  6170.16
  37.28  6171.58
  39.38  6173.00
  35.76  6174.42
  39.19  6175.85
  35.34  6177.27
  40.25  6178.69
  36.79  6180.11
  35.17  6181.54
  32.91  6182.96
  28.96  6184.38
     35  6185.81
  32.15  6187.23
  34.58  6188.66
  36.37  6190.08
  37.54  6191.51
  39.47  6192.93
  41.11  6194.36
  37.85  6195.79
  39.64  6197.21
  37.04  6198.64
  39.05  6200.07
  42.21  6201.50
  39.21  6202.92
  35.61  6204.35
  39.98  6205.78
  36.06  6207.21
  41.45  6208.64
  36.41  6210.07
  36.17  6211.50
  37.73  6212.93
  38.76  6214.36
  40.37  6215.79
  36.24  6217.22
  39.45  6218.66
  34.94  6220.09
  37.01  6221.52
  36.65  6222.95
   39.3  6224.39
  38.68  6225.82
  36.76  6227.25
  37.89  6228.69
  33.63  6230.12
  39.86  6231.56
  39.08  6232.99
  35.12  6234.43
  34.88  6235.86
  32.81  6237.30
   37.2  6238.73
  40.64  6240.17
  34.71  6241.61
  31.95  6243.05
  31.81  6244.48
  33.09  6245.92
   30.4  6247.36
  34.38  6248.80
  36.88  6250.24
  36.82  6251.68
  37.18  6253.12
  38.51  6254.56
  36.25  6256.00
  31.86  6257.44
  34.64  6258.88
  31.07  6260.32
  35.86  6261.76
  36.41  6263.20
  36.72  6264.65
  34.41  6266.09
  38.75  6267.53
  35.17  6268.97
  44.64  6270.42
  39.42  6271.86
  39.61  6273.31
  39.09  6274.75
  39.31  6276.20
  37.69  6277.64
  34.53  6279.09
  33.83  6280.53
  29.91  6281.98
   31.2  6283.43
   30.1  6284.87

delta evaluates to 30.37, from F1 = 34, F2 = 36.2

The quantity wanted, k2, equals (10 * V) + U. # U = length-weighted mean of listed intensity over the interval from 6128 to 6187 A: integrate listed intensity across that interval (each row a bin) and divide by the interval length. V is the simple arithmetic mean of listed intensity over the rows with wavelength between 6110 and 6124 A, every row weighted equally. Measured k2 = 364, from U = 35.5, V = 32.9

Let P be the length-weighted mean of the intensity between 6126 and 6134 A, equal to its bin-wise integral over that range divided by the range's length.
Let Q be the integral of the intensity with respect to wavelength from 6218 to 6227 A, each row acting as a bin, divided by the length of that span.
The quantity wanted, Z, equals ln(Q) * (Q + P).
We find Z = 261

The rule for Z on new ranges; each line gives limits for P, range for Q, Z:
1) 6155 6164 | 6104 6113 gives 239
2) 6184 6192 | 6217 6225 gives 259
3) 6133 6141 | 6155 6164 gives 251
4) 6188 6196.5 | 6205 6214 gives 276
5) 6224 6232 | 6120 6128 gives 242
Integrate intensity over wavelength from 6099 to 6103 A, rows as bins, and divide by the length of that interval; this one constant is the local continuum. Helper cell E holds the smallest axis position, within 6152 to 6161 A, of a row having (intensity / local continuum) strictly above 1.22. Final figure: 6153.14 A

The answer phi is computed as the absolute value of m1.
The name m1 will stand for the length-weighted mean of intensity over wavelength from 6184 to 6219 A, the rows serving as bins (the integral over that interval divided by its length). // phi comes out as 37.6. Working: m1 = 37.6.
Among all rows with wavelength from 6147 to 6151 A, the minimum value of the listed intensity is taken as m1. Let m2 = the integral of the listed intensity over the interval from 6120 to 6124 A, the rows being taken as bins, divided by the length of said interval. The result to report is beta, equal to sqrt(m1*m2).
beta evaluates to 33.7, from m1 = 35.52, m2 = 31.9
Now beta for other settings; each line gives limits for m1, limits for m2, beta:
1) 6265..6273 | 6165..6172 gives 34.4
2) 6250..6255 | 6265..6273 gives 37.6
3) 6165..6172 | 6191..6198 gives 35.8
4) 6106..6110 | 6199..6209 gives 35.3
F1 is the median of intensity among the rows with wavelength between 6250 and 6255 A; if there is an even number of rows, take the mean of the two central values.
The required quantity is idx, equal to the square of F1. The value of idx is 1371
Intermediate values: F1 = 37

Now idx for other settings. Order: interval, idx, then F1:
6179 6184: 1237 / 35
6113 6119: 1019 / 32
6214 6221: 1502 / 39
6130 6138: 1285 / 36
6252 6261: 1256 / 35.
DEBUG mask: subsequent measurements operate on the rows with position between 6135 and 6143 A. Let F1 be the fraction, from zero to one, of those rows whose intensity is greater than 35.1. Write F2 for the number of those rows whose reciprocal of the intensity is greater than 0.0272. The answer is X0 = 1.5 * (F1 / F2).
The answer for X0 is 0.2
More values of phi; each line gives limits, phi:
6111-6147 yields 34.2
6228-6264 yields 35.3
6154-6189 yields 35.0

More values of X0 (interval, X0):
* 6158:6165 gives 0.1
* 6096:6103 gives 0.0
